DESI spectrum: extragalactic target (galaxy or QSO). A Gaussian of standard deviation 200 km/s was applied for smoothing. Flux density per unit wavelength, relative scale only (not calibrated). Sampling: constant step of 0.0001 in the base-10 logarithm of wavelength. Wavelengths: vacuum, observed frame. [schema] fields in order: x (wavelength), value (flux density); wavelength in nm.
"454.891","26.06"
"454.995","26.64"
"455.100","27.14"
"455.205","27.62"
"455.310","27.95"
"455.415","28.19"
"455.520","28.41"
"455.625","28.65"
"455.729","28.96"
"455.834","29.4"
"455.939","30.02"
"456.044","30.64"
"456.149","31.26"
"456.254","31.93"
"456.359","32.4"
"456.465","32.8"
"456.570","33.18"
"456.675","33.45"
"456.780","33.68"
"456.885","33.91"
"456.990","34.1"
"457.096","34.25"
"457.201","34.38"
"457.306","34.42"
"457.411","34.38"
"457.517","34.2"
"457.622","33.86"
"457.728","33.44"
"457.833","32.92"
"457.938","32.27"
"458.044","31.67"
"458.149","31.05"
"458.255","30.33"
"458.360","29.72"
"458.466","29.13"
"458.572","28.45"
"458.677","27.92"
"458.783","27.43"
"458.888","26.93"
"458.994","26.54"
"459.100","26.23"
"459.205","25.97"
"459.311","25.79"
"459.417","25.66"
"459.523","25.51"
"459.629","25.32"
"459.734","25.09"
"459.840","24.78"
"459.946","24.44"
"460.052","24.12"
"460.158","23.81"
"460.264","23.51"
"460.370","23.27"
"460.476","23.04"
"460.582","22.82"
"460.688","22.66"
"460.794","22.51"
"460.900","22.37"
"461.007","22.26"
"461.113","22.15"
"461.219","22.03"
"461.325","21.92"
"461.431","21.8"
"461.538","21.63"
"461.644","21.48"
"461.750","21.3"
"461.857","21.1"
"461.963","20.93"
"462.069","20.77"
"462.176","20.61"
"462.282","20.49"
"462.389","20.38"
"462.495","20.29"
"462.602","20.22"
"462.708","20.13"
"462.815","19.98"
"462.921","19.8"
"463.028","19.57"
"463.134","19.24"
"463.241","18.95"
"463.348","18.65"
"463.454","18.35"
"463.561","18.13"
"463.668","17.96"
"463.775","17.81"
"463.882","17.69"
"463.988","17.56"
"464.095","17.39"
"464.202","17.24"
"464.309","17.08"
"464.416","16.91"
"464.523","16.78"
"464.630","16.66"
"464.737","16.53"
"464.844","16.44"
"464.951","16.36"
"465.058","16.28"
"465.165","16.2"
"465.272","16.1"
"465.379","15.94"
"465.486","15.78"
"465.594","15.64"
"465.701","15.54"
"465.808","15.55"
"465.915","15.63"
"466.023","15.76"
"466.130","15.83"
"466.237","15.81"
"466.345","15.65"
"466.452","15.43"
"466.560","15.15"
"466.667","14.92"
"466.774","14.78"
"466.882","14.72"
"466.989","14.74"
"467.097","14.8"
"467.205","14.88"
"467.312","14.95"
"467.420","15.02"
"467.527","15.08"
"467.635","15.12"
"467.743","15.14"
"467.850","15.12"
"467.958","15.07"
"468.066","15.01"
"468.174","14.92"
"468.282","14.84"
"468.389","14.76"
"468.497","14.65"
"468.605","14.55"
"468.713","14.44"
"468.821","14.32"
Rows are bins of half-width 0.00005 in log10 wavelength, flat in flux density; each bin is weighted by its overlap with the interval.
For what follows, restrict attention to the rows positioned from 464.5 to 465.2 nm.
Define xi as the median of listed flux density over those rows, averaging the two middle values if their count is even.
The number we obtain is 16.4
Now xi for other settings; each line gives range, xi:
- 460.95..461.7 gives 21.9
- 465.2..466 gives 15.6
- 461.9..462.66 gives 20.5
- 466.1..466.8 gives 15.4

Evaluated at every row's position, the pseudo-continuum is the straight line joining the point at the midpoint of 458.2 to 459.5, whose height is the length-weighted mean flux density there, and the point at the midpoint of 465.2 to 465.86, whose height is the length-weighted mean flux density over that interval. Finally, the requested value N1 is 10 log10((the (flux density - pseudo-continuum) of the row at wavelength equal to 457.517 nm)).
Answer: 6.4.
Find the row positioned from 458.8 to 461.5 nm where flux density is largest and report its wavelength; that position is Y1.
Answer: 458.888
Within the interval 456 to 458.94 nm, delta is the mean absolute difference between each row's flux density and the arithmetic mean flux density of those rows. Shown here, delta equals 1.9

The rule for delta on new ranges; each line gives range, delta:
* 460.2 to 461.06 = 0.4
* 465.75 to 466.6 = 0.2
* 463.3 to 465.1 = 0.6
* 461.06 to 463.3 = 0.8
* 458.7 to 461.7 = 1.6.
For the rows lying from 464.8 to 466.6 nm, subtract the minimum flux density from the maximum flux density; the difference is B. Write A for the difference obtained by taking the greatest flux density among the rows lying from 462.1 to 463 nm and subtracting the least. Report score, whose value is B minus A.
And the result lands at 0.5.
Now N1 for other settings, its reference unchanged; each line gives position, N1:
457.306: 6.3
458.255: 2.6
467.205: 3.1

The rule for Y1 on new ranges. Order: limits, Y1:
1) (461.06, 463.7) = 461.113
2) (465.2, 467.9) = 465.272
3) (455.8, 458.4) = 457.306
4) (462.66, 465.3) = 462.708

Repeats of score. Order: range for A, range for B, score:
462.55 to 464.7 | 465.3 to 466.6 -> -2.8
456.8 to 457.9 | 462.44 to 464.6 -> 2.0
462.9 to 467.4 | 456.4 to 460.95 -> 7.0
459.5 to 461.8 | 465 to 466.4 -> -3.5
